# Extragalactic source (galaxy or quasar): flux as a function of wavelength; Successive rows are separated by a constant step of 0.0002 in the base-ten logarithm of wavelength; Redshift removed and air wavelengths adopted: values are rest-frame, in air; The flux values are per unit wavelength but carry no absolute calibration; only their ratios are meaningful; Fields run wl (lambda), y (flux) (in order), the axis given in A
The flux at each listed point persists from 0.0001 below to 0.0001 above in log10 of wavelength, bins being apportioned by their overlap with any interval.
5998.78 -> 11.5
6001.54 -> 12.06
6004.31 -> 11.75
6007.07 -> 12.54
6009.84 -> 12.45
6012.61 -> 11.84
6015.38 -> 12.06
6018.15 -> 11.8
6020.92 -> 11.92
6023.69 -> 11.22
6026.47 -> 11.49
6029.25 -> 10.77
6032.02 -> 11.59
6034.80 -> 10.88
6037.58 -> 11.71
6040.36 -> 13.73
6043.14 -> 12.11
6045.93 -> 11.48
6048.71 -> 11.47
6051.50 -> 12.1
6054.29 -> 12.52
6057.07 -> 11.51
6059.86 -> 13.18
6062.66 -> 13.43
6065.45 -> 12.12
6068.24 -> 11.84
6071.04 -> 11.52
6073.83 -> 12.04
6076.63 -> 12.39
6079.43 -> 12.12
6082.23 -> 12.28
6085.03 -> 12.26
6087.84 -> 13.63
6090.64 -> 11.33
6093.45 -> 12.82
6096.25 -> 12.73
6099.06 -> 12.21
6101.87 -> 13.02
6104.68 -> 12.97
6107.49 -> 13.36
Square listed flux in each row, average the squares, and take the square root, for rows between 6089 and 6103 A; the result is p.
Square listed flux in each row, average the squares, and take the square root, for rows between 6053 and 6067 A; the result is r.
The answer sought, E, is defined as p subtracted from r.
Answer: 0.1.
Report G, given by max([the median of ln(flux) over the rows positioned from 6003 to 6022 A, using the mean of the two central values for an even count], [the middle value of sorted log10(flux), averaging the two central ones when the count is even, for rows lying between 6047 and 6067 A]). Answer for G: 2.48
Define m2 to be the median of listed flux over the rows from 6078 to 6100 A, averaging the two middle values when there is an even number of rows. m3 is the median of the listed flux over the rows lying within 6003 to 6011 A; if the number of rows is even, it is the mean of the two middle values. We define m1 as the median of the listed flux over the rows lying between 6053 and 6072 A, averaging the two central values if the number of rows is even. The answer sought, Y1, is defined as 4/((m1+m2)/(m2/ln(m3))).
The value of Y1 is 0.798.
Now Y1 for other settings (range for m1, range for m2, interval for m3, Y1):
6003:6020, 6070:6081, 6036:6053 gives 0.812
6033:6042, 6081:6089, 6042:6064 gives 0.821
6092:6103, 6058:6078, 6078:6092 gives 0.777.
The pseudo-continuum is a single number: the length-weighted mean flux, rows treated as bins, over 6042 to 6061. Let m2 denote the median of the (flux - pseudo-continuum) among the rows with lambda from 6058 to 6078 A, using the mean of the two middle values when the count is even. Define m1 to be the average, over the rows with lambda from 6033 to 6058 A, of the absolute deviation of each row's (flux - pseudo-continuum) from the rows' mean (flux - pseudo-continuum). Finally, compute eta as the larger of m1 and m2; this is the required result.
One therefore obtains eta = 0.60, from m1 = 0.60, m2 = 0.08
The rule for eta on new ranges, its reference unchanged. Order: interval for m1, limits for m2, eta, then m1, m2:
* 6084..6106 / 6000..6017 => 0.52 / 0.52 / 0.02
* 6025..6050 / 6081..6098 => 0.55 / 0.55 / 0.47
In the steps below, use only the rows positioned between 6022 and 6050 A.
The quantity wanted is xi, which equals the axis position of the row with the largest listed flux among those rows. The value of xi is 6040.36 A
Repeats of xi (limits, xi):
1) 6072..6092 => 6087.84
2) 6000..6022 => 6007.07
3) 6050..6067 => 6062.66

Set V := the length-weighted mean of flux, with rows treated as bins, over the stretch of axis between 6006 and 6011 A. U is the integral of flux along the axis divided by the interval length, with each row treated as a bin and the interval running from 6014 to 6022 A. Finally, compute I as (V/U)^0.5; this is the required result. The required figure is 1.02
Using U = 11.9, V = 12.5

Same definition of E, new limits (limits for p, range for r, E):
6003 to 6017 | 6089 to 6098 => 0.2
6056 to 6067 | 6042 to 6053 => -0.8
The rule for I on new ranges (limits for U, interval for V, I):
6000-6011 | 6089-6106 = 1.01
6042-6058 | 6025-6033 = 0.97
